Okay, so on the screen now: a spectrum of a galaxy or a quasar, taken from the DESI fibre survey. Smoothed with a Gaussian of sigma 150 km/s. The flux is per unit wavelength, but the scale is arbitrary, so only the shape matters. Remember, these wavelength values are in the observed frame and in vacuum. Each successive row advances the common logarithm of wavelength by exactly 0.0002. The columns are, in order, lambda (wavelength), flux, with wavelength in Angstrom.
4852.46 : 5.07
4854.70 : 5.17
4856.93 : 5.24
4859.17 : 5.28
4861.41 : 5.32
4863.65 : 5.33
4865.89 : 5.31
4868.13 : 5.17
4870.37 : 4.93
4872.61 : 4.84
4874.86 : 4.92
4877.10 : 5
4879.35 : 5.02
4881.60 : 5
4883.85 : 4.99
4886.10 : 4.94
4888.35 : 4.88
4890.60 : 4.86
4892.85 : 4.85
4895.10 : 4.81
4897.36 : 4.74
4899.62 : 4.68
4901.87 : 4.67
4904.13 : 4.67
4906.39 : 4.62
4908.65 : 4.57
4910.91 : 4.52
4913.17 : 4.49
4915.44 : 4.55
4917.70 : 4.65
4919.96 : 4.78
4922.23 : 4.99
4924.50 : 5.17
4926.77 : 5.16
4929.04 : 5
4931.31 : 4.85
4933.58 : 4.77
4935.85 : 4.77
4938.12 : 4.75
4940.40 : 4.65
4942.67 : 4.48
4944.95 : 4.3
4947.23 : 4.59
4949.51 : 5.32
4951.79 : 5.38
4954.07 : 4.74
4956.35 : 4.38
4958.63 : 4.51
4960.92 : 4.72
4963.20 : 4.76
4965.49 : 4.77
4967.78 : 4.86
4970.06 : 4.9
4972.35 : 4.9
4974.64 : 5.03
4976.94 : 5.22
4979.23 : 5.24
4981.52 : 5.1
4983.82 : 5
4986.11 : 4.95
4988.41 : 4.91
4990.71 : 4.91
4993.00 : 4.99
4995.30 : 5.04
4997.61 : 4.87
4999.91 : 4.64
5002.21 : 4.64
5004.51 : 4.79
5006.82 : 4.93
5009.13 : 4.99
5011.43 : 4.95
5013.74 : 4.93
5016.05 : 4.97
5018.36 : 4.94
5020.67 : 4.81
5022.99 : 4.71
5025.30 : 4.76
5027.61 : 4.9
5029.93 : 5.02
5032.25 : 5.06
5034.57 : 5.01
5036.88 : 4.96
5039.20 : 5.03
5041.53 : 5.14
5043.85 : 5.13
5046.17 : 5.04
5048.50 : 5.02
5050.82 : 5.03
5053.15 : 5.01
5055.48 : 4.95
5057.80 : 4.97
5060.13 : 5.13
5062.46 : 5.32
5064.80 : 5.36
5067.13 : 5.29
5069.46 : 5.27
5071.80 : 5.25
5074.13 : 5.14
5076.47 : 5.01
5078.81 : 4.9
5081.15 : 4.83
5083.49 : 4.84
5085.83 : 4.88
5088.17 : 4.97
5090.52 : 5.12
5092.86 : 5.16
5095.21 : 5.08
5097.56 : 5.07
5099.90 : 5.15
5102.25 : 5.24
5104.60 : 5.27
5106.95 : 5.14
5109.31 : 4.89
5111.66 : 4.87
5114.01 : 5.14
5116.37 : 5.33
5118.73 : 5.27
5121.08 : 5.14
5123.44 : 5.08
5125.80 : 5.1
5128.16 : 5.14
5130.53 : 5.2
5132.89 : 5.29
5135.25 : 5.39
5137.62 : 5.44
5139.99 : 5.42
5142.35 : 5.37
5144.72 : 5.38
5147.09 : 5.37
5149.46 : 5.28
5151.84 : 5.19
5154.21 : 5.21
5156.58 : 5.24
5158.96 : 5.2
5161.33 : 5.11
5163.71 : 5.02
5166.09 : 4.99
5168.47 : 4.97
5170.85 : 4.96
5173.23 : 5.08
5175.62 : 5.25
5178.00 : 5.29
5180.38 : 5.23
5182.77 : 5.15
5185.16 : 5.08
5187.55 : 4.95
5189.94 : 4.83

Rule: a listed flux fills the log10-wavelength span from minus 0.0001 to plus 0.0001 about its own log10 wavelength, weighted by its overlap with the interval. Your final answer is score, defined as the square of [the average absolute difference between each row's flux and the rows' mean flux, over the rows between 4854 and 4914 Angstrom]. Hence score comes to 0.042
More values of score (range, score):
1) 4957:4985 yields 0.028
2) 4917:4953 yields 0.057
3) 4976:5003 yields 0.019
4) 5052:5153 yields 0.019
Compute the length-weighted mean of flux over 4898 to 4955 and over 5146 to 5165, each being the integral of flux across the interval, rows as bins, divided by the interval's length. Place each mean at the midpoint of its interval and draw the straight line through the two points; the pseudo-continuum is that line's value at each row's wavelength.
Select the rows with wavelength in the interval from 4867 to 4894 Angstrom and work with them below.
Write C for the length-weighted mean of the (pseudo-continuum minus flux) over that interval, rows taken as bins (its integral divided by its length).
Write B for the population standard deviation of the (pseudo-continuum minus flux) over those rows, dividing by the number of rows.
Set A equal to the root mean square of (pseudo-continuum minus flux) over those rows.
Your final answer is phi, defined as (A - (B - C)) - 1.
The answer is -1.08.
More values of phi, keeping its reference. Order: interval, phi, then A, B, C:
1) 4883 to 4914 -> -1.02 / 0.17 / 0.17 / -0.02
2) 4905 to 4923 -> -0.87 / 0.18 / 0.15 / 0.10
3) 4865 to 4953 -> -1.08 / 0.28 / 0.26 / -0.10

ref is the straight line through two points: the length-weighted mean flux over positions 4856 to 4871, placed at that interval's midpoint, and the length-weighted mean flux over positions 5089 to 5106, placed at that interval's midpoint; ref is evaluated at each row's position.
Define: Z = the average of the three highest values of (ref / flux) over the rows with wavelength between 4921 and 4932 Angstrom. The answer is 1.05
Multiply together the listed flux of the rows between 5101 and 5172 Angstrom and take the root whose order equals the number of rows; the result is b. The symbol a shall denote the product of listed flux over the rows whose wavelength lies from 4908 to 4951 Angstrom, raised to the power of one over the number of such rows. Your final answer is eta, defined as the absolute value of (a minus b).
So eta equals 0.4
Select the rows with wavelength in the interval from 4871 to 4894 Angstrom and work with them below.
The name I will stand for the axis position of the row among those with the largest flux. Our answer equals 4879.35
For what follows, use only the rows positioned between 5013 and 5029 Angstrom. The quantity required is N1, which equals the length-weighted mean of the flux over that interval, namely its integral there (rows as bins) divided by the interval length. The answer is 4.9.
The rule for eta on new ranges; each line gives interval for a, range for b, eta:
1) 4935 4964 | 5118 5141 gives 0.5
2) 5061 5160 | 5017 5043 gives 0.2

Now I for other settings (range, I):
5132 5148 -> 5137.62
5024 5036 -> 5032.25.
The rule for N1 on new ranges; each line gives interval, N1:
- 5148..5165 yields 5.2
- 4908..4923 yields 4.6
